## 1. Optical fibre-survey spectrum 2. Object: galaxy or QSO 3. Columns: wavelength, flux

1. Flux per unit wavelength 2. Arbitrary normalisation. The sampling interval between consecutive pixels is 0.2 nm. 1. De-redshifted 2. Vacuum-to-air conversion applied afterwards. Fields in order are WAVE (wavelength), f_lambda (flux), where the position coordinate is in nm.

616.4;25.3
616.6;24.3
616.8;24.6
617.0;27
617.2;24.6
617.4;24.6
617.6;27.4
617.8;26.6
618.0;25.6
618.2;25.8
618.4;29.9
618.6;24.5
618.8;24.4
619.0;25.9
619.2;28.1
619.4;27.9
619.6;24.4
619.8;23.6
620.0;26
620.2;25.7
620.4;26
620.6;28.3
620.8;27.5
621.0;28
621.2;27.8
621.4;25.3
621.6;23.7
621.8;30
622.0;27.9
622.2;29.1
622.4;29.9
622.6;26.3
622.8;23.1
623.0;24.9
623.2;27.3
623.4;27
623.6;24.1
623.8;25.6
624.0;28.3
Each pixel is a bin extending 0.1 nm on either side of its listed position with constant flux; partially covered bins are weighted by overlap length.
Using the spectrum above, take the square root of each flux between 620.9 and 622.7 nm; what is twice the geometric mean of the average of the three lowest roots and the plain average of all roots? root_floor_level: 10.3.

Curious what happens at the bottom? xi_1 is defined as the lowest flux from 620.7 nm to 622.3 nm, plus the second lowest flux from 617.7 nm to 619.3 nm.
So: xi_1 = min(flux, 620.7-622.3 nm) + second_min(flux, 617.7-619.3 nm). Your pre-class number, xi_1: 48.2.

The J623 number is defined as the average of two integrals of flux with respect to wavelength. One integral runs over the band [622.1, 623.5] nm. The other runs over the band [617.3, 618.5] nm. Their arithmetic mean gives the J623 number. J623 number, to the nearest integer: 35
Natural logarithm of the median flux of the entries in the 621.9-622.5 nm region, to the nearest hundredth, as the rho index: 3.37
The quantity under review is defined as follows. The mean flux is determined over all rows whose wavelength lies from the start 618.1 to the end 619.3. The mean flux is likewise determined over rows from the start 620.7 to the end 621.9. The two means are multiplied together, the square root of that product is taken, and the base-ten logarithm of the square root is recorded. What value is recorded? 1.43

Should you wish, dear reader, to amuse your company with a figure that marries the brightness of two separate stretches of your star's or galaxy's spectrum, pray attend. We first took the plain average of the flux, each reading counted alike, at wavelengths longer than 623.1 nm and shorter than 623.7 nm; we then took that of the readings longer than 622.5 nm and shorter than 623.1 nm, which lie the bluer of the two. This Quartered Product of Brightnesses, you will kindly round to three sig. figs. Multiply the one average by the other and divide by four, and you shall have 162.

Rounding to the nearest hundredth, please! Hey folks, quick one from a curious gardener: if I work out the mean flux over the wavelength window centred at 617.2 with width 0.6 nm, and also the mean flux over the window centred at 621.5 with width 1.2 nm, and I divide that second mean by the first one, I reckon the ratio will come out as 1.07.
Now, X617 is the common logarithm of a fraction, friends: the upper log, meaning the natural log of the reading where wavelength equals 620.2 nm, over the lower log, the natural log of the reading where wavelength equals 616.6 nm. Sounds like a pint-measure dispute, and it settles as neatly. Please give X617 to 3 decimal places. 0.008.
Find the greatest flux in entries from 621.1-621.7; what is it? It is 27.8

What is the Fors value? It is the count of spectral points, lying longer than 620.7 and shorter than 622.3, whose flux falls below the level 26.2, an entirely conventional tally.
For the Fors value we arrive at 2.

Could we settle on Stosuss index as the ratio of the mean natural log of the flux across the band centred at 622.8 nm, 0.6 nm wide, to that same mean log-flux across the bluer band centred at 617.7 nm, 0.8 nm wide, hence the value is 0.98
